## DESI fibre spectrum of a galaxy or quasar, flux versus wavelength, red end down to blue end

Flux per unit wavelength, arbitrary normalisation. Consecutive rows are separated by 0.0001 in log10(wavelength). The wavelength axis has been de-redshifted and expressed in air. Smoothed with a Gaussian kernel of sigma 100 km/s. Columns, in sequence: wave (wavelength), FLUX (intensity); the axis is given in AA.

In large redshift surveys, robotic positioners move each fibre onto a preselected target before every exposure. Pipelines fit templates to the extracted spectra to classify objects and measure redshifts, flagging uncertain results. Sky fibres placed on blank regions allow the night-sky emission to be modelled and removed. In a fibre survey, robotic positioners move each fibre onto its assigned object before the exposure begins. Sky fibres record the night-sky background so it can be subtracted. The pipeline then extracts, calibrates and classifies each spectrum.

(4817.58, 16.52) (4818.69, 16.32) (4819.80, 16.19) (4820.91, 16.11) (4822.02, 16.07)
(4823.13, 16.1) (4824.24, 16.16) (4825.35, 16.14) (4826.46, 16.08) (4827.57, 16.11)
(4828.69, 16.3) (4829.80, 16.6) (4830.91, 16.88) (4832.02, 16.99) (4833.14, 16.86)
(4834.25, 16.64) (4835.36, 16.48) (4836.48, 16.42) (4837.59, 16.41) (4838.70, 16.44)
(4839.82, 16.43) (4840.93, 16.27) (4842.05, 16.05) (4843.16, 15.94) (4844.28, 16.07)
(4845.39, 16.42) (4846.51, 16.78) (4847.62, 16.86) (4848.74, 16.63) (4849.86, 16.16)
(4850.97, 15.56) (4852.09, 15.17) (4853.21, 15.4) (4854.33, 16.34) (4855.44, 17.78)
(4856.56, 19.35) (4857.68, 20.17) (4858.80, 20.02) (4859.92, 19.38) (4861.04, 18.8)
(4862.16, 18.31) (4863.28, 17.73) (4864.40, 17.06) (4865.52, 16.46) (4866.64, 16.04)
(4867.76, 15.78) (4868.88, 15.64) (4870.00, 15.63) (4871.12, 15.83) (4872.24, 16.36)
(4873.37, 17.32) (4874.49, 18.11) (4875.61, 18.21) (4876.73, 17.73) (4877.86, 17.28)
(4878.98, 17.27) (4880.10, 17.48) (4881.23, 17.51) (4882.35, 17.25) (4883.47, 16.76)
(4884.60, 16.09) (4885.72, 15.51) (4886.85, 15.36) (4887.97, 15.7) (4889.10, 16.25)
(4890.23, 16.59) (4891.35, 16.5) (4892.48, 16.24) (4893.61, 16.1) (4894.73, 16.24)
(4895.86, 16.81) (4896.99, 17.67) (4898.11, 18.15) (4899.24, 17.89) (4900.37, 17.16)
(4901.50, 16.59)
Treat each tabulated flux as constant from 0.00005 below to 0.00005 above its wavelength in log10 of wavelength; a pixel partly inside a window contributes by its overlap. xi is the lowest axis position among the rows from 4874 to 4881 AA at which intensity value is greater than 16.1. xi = 4874.49 AA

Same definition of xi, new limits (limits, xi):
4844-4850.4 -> 4845.39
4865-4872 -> 4865.52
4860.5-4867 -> 4861.04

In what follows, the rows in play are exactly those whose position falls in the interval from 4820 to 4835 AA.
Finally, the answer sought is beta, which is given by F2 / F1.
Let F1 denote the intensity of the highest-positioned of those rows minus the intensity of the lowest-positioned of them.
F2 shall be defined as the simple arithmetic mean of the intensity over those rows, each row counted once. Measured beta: 31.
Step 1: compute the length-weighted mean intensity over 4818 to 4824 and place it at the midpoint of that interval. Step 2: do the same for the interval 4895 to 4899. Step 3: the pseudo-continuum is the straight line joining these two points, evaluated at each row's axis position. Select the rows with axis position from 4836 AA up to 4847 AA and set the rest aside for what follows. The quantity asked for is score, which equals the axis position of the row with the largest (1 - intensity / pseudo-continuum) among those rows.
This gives 4843.16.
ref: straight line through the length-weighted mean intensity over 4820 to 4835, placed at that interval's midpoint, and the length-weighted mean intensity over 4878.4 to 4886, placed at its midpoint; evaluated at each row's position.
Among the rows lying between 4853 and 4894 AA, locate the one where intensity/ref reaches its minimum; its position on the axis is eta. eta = 4886.85 AA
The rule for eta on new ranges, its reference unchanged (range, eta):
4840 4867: 4852.09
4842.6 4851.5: 4850.97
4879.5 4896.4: 4886.85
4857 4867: 4866.64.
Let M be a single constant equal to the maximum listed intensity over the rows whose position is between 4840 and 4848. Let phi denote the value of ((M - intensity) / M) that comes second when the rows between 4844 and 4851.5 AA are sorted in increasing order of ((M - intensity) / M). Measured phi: 0.00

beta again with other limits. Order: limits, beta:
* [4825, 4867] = -169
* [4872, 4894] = -65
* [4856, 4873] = -6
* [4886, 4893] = 18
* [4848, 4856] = 14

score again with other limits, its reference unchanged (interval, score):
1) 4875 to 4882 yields 4878.98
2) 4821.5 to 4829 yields 4826.46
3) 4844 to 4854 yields 4852.09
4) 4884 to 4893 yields 4886.85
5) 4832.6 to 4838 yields 4837.59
